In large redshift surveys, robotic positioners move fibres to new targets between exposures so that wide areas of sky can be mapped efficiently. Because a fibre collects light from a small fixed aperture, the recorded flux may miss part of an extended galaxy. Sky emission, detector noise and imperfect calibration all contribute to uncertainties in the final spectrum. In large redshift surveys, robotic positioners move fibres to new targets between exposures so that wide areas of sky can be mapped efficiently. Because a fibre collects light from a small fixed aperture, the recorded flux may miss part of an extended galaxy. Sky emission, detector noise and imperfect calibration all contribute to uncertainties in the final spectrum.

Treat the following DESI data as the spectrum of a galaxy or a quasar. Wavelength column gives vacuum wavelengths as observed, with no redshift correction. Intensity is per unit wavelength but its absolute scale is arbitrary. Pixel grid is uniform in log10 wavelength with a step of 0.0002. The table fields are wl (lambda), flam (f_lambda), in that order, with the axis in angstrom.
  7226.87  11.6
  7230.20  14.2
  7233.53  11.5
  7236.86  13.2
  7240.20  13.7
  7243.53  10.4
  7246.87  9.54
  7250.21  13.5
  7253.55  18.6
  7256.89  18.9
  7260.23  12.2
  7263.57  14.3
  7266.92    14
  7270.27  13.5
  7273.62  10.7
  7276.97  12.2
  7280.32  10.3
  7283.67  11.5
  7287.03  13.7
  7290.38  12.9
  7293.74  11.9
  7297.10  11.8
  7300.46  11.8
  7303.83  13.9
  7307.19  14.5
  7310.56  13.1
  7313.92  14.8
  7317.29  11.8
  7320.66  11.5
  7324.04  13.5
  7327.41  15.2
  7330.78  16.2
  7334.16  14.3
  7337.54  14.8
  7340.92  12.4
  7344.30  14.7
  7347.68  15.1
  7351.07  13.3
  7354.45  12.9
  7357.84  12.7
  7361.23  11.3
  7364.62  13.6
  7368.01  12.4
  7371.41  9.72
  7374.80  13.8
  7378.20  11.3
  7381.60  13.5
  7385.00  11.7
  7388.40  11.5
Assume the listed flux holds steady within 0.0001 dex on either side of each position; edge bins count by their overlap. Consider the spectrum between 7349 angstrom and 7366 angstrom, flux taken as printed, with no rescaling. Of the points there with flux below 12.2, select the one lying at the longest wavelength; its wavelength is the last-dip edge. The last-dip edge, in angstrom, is 7361.23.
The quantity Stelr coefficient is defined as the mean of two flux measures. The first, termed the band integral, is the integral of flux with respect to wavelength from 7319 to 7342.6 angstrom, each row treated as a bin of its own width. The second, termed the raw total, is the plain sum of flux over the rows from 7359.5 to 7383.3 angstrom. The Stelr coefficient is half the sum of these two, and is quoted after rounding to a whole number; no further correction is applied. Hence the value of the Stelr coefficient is 208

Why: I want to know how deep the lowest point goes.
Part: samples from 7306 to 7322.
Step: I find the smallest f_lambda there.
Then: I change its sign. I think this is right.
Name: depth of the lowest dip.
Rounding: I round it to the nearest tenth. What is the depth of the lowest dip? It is -11.5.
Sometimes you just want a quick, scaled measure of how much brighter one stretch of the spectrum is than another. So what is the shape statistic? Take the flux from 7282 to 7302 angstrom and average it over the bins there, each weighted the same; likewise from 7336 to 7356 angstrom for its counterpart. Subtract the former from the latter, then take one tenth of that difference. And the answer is 0.16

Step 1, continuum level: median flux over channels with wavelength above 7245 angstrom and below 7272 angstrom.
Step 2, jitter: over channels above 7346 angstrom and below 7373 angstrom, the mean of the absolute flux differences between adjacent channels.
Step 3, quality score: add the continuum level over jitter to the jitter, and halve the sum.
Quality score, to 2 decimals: 5.54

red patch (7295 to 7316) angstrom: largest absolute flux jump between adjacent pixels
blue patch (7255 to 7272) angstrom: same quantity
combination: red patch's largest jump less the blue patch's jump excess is -5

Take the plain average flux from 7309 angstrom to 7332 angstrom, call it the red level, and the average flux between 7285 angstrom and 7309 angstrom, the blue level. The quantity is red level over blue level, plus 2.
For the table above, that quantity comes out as 3.06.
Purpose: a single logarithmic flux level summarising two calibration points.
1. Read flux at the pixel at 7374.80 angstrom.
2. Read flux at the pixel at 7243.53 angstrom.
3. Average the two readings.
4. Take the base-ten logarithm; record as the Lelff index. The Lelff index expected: 1.08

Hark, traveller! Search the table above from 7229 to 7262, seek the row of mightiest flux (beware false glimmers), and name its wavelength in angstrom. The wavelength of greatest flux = 7256.89 angstrom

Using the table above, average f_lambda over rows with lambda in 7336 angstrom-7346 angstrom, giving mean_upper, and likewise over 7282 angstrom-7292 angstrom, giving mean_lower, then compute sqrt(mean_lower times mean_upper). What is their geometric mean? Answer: 13.32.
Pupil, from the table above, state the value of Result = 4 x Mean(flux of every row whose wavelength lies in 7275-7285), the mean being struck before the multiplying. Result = 45.3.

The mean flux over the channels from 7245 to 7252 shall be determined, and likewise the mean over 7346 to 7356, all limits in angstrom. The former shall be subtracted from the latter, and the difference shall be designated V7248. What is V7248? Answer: 2.2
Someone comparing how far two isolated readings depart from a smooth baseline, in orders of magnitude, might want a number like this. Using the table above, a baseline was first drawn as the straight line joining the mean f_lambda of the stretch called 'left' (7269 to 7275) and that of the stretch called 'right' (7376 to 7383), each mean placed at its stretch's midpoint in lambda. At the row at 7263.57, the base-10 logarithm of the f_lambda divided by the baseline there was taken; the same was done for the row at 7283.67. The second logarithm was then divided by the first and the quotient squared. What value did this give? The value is 0.1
